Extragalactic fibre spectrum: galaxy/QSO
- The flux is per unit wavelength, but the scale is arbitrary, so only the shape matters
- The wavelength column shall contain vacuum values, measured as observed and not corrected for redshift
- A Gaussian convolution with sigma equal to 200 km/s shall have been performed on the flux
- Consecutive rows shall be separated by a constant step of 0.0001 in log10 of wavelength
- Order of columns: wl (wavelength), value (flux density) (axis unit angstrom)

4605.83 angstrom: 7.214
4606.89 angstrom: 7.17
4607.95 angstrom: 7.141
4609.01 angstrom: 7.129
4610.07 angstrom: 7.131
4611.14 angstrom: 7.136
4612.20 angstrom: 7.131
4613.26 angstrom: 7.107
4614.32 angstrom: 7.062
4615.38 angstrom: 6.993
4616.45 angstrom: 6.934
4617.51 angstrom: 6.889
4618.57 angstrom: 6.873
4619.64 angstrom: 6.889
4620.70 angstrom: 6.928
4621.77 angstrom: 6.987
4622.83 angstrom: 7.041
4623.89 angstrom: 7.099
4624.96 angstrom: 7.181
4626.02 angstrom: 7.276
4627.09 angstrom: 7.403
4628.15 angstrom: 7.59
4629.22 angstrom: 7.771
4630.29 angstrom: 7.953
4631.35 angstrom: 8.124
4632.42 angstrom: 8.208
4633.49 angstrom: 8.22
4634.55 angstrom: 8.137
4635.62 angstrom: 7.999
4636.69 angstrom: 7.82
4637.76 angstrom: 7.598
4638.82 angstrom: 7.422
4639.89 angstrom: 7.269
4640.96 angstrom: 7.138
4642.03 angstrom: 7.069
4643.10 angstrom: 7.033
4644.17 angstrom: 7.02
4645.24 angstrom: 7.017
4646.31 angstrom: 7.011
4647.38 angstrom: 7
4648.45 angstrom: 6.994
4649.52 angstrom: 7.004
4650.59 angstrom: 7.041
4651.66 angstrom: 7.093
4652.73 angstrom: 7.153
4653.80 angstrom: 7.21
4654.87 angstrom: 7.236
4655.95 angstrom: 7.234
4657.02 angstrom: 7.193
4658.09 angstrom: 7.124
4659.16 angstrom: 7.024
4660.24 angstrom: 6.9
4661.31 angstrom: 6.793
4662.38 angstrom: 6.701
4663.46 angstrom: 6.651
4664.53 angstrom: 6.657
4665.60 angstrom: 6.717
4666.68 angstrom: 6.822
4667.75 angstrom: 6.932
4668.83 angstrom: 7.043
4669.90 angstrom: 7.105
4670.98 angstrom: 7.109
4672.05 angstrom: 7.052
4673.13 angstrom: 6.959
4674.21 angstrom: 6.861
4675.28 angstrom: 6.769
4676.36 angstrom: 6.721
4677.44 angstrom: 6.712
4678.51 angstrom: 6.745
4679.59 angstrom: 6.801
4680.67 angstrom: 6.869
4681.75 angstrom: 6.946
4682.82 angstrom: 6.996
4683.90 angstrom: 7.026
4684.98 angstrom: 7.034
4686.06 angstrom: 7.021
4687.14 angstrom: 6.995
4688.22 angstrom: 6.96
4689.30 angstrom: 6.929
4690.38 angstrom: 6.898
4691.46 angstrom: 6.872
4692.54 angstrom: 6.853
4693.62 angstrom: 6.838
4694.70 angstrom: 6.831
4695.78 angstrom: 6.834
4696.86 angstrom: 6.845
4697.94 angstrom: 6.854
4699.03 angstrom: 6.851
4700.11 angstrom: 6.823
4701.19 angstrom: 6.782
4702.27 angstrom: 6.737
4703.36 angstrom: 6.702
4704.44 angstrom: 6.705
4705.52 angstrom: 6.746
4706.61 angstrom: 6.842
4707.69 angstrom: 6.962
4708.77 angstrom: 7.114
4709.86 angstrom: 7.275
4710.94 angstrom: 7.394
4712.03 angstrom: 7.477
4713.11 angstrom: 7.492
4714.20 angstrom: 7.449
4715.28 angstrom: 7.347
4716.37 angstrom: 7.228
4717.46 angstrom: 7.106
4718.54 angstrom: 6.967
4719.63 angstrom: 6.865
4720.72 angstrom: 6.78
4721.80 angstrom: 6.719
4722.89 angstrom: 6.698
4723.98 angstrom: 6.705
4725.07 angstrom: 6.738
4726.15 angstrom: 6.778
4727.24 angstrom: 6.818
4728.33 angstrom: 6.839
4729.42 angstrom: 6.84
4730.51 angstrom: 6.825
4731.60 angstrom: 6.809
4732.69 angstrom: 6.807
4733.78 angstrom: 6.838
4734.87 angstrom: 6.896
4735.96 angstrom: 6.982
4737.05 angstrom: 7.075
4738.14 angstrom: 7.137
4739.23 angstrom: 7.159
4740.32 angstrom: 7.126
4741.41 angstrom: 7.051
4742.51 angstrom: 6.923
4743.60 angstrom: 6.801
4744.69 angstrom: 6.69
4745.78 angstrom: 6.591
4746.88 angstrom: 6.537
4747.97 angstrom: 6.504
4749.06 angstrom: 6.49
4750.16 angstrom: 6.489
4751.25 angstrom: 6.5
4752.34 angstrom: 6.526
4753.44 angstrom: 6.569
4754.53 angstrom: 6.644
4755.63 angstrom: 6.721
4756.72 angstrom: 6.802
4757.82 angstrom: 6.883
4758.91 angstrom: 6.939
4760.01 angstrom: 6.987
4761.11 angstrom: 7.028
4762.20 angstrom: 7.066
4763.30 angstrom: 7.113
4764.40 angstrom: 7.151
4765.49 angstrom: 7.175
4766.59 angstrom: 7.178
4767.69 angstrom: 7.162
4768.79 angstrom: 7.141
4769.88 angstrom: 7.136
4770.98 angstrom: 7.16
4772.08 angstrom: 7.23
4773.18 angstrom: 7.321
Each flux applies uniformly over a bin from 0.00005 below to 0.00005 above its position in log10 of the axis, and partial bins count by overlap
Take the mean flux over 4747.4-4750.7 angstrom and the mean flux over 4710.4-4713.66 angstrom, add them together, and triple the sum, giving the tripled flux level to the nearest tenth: 41.8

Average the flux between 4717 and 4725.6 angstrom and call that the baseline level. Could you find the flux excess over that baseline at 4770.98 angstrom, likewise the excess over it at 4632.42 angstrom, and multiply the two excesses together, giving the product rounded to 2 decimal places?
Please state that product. 0.47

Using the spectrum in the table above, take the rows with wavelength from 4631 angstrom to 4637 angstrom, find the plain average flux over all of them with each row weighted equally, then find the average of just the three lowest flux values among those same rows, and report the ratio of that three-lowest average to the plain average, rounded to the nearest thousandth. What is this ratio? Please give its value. 0.987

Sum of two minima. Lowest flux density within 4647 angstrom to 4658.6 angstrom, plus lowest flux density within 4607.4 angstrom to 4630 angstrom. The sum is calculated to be 13.9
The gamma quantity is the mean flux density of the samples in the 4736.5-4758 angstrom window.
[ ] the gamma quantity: 6.76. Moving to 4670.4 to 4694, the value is 6.91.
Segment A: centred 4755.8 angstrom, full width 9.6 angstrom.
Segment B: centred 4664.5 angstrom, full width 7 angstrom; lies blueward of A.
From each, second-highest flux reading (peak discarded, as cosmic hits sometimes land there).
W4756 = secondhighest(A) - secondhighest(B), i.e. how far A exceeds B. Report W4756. 0.12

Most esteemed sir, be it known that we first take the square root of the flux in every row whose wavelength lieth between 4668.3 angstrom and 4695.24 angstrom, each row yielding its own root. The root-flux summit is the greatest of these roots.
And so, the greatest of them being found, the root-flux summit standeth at 2.67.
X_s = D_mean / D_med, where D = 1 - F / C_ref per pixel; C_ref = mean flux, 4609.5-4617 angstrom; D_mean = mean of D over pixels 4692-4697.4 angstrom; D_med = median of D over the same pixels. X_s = 0.99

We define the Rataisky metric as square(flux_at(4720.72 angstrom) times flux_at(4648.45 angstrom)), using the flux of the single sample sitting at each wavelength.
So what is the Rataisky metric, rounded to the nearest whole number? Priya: 2249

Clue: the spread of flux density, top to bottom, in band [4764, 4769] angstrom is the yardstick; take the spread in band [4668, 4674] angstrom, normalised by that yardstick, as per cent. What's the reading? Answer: 405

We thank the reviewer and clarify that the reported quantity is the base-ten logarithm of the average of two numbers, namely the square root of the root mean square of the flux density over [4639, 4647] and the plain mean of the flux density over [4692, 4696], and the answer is 0.677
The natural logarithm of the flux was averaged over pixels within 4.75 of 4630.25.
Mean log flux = 2.06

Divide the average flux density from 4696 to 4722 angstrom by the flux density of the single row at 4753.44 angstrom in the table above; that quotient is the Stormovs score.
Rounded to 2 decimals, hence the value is 1.07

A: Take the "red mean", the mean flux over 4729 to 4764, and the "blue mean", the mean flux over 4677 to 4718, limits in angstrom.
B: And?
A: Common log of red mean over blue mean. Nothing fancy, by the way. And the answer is -0.0093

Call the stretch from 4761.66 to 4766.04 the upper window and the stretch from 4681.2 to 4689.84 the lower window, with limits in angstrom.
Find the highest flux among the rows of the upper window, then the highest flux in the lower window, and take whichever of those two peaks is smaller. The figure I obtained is 7.03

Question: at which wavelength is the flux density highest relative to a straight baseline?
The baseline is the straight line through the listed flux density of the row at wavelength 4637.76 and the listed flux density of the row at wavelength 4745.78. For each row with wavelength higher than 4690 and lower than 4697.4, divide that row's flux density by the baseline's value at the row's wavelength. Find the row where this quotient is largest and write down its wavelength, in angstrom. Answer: 4696.86 angstrom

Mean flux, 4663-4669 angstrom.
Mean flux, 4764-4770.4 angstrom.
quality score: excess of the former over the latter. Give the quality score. -0.4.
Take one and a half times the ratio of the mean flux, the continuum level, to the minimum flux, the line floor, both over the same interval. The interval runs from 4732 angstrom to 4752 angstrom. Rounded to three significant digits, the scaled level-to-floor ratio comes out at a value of 1.57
